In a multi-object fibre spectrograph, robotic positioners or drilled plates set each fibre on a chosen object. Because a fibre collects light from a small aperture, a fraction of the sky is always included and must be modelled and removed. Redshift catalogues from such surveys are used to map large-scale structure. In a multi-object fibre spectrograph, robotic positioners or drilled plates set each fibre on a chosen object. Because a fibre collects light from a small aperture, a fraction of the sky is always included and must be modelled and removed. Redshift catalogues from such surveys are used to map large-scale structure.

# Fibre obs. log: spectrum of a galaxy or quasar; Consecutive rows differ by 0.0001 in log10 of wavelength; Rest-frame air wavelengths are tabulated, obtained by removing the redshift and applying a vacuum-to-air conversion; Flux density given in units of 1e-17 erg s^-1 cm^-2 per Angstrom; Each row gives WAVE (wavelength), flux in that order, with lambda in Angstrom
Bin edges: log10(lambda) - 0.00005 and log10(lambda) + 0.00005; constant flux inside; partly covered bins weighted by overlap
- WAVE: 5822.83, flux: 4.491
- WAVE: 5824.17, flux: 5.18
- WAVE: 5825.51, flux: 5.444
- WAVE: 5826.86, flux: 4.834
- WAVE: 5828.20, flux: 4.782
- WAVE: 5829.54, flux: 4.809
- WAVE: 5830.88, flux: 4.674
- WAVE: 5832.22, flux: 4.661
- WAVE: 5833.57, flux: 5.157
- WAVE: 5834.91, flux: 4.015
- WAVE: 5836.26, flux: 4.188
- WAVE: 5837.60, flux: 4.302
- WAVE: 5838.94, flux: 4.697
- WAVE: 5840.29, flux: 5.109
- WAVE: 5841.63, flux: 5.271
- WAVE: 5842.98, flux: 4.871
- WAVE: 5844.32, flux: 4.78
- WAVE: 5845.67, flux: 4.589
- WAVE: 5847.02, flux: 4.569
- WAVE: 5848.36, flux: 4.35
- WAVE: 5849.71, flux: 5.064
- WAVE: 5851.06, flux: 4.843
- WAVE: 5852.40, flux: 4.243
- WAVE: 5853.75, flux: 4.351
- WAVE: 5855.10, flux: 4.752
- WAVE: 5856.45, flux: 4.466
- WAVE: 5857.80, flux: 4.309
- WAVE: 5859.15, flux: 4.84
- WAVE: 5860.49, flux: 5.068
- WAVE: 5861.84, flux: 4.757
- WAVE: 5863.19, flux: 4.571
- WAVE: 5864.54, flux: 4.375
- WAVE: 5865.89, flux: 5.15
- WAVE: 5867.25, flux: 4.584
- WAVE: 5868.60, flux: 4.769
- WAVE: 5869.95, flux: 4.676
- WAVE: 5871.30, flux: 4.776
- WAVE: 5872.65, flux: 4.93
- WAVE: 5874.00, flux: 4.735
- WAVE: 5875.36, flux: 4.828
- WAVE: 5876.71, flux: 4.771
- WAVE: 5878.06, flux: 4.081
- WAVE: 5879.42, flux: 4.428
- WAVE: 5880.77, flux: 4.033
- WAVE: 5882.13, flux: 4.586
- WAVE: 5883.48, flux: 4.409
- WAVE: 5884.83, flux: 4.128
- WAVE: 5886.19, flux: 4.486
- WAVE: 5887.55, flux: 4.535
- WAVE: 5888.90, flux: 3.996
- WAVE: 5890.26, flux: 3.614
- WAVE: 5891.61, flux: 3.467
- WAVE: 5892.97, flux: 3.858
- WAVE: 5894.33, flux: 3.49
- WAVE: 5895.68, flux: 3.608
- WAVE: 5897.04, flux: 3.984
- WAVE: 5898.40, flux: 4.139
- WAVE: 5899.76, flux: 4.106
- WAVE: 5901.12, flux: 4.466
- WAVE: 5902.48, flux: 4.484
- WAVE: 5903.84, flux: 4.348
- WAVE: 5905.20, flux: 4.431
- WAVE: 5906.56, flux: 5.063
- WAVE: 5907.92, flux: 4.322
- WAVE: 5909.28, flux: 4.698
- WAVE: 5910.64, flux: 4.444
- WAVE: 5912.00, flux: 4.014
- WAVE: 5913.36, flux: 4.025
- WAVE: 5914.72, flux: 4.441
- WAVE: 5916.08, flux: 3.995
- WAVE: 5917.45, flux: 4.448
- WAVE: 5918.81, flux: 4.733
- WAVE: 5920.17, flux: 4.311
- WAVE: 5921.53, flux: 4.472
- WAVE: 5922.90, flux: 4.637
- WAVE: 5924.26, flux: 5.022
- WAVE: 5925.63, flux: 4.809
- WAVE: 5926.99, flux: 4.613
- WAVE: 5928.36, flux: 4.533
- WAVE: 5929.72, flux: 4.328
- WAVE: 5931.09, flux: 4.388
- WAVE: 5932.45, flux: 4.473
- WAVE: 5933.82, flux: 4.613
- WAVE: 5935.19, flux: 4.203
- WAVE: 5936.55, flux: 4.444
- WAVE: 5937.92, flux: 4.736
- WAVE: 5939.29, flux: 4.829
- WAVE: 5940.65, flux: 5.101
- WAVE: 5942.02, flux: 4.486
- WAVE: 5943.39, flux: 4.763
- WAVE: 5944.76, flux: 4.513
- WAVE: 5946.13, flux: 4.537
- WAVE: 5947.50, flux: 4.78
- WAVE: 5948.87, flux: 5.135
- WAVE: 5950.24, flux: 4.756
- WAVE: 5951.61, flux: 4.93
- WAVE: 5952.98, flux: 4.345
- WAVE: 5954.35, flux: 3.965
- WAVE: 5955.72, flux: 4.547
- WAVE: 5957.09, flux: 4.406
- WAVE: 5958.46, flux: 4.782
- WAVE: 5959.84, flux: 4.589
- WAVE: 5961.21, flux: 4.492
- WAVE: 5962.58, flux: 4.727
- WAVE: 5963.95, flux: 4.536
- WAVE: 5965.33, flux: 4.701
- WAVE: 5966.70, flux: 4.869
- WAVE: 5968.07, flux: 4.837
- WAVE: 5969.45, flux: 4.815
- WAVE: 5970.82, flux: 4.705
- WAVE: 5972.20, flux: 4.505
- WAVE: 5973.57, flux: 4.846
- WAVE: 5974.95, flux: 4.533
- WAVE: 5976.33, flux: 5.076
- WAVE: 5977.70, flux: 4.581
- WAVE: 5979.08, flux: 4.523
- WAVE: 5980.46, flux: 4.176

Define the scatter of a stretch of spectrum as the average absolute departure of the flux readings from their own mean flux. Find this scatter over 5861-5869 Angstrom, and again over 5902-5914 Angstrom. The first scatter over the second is 0.9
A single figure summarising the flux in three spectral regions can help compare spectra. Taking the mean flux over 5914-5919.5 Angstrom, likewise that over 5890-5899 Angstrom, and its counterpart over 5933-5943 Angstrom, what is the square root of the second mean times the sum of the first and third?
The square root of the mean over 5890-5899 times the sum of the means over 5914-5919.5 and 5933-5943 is 5.81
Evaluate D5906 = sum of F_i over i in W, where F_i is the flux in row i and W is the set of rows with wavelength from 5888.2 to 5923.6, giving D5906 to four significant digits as 109.6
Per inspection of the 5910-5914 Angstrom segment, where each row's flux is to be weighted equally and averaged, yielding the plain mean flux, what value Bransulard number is 4.16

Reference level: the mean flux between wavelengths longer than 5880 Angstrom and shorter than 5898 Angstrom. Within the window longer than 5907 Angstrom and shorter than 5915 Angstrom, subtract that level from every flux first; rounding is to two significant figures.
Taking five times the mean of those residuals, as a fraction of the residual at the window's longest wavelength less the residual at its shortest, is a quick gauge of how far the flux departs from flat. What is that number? 13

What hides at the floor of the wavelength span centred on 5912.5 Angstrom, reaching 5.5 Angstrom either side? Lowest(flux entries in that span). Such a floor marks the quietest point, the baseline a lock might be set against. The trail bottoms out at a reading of 3.995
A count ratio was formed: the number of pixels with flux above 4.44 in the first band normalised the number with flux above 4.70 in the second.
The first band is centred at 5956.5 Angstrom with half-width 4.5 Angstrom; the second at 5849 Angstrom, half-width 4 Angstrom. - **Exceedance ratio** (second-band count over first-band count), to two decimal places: 0.67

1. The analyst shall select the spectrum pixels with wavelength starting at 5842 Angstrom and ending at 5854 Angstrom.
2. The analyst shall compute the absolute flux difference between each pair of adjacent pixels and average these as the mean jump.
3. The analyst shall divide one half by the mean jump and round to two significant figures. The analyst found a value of 1.8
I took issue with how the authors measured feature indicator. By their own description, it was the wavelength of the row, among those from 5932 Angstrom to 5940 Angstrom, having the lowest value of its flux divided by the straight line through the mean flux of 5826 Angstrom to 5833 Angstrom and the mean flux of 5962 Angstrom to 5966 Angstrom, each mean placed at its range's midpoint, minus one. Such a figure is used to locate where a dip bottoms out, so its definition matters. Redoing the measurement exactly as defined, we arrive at 5935.19 Angstrom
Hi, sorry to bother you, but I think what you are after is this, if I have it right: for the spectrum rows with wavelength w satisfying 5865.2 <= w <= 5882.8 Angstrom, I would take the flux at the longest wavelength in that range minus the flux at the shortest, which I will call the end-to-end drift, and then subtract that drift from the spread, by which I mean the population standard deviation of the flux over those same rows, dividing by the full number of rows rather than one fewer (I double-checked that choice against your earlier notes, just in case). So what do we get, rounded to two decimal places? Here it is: 0.86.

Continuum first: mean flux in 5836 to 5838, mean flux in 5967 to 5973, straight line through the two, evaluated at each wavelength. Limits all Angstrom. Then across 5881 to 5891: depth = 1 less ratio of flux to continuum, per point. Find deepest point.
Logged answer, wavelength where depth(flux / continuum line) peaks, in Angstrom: 5890.26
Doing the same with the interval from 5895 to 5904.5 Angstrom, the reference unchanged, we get 5895.68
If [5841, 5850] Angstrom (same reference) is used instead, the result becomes 5848.36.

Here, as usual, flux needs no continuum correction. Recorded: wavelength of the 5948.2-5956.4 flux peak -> 5948.87 Angstrom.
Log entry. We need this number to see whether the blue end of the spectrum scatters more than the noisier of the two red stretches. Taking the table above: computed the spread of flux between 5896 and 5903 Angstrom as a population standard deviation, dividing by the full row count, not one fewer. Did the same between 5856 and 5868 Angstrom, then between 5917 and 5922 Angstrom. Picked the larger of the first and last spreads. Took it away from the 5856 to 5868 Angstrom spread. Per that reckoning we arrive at 0.08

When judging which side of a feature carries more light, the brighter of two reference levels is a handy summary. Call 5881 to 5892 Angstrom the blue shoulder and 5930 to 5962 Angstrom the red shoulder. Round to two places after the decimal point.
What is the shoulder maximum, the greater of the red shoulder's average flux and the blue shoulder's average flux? 4.60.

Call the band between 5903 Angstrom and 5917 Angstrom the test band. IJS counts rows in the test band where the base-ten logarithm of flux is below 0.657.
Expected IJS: 8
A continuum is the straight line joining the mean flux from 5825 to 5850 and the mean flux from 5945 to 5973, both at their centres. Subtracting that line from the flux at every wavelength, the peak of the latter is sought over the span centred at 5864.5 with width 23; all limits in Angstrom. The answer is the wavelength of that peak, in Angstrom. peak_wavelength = 5865.89 Angstrom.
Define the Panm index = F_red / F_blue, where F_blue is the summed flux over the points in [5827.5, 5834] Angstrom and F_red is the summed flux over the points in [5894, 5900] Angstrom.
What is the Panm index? 0.80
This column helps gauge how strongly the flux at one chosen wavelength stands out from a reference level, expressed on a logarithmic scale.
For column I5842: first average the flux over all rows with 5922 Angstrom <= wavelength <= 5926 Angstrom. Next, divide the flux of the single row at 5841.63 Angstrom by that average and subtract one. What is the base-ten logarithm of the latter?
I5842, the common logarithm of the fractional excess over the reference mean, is -1.0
